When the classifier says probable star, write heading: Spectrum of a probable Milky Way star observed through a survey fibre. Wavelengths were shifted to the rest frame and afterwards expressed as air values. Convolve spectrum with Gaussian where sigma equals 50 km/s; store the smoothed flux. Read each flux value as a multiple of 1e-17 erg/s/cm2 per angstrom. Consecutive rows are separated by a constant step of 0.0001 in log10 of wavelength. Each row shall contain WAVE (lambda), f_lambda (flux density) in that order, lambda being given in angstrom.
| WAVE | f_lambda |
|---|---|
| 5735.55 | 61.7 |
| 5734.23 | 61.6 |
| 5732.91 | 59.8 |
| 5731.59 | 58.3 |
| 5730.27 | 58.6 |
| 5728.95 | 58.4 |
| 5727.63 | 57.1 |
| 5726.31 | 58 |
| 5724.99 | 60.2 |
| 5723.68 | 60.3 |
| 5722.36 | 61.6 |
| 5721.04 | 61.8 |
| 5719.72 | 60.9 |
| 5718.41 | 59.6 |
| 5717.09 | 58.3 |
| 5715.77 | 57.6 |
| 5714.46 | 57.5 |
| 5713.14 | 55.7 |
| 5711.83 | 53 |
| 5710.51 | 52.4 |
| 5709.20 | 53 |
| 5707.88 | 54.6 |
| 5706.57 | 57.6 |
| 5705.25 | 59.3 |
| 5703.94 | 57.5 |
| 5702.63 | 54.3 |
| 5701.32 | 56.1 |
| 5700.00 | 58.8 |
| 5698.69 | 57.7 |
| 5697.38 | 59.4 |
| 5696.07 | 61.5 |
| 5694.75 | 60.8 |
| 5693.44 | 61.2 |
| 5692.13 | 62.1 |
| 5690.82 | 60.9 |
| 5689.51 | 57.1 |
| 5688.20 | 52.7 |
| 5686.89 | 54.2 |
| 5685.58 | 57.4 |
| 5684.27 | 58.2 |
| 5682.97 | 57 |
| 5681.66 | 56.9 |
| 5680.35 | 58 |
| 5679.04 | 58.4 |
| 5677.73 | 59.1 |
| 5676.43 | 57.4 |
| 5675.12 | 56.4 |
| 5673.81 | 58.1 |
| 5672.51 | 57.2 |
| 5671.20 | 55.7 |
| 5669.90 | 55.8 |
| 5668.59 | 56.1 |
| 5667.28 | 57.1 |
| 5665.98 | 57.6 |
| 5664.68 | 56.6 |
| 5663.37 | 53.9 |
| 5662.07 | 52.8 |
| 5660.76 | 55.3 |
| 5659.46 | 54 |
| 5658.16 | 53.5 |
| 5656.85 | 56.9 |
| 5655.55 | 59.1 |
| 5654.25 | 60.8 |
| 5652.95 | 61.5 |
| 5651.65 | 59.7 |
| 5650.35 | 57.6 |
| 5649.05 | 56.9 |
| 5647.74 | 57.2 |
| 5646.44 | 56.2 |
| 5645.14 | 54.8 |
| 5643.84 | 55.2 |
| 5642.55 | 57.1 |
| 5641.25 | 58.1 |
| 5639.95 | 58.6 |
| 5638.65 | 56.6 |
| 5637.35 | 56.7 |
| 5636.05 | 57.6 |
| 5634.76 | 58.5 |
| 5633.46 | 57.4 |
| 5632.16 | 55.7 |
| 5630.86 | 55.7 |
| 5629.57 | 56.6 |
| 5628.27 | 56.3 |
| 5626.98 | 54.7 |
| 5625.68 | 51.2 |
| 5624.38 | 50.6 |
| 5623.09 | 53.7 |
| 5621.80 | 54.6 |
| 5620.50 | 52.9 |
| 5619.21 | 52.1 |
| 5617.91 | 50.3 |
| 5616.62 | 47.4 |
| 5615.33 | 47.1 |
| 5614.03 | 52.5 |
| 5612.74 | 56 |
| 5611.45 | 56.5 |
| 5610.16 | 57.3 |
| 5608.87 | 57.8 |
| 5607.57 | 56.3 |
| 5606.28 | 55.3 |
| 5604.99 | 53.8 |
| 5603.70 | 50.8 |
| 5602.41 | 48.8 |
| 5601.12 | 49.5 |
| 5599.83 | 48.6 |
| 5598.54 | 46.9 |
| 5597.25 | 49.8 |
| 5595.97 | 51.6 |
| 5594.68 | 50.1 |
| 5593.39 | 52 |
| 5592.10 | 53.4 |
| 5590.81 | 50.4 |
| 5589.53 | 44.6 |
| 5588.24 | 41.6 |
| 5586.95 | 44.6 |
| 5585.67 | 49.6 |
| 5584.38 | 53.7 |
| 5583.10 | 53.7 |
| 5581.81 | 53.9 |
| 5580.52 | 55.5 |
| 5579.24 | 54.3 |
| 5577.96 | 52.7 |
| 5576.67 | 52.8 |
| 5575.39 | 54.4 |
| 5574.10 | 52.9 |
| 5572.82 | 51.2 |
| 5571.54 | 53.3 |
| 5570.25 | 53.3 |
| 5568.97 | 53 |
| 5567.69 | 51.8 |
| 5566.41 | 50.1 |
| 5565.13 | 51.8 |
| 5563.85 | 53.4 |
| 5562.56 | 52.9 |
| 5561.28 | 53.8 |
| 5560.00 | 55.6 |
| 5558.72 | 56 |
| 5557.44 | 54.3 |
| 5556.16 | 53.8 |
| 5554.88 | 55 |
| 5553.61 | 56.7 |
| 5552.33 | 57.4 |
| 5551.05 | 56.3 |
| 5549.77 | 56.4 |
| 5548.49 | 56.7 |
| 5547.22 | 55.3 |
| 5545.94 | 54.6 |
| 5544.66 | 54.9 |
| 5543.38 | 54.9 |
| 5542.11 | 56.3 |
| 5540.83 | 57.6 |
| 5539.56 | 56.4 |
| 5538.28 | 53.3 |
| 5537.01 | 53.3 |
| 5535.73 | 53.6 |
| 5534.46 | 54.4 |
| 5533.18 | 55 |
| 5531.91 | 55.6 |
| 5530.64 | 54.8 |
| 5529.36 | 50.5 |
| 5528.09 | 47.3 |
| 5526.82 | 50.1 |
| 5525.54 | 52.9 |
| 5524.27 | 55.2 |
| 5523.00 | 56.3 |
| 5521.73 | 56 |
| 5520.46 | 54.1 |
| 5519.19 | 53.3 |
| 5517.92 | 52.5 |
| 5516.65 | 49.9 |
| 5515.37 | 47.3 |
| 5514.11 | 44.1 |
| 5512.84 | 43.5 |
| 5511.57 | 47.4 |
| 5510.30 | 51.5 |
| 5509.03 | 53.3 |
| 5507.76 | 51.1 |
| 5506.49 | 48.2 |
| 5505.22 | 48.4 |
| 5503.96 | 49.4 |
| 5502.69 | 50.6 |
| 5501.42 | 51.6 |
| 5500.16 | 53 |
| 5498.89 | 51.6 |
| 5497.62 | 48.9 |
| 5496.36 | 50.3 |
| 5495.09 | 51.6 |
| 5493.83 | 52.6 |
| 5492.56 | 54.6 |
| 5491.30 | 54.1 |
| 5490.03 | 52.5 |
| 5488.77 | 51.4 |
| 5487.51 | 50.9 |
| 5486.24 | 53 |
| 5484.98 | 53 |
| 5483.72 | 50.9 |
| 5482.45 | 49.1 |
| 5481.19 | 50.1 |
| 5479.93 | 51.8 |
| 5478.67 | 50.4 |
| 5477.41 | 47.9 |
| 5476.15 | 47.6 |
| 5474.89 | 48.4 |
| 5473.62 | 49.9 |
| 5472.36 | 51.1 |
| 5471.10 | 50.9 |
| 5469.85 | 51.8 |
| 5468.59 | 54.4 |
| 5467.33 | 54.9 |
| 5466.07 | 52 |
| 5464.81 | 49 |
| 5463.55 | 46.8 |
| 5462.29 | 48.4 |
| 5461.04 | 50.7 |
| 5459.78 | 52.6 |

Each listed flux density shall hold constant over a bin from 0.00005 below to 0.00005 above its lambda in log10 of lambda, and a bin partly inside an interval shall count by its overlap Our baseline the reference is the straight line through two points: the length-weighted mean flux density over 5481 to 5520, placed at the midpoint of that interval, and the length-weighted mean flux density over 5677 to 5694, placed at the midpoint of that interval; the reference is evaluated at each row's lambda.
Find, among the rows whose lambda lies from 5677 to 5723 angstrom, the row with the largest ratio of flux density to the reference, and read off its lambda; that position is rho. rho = 5692.13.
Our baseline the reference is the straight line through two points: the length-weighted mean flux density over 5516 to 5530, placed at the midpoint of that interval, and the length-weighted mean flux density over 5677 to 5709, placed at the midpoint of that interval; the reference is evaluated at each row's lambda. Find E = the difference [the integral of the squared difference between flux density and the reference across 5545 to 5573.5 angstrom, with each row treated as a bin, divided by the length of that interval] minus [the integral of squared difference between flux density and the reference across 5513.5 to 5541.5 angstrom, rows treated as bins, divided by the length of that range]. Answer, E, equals -5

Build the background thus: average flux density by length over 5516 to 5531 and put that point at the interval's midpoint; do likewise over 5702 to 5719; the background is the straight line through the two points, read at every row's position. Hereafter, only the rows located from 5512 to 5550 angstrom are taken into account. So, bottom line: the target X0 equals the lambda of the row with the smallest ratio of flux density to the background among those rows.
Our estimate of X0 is 5512.84 angstrom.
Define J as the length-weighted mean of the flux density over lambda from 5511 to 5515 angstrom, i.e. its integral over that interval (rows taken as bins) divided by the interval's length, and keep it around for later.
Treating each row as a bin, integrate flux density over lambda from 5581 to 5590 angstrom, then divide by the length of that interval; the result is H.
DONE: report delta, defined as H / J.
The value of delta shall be 1.08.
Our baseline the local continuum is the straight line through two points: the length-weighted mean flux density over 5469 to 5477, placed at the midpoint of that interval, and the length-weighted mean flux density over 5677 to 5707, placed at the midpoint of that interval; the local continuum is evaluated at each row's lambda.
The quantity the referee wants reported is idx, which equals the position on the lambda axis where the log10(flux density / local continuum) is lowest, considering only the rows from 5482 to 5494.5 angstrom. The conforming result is 5482.45 angstrom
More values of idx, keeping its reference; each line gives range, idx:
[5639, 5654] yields 5645.14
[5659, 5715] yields 5710.51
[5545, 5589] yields 5588.24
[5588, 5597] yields 5588.24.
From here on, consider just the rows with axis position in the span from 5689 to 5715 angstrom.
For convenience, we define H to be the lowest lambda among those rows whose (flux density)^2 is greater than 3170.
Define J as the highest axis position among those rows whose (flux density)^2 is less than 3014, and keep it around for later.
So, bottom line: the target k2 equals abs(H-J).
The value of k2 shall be 22.3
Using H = 5689.51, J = 5711.83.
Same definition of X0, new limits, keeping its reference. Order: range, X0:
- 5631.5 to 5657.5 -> 5645.14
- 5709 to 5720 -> 5710.51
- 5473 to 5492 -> 5476.15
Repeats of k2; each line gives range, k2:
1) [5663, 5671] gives 1.3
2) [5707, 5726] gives 2.6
